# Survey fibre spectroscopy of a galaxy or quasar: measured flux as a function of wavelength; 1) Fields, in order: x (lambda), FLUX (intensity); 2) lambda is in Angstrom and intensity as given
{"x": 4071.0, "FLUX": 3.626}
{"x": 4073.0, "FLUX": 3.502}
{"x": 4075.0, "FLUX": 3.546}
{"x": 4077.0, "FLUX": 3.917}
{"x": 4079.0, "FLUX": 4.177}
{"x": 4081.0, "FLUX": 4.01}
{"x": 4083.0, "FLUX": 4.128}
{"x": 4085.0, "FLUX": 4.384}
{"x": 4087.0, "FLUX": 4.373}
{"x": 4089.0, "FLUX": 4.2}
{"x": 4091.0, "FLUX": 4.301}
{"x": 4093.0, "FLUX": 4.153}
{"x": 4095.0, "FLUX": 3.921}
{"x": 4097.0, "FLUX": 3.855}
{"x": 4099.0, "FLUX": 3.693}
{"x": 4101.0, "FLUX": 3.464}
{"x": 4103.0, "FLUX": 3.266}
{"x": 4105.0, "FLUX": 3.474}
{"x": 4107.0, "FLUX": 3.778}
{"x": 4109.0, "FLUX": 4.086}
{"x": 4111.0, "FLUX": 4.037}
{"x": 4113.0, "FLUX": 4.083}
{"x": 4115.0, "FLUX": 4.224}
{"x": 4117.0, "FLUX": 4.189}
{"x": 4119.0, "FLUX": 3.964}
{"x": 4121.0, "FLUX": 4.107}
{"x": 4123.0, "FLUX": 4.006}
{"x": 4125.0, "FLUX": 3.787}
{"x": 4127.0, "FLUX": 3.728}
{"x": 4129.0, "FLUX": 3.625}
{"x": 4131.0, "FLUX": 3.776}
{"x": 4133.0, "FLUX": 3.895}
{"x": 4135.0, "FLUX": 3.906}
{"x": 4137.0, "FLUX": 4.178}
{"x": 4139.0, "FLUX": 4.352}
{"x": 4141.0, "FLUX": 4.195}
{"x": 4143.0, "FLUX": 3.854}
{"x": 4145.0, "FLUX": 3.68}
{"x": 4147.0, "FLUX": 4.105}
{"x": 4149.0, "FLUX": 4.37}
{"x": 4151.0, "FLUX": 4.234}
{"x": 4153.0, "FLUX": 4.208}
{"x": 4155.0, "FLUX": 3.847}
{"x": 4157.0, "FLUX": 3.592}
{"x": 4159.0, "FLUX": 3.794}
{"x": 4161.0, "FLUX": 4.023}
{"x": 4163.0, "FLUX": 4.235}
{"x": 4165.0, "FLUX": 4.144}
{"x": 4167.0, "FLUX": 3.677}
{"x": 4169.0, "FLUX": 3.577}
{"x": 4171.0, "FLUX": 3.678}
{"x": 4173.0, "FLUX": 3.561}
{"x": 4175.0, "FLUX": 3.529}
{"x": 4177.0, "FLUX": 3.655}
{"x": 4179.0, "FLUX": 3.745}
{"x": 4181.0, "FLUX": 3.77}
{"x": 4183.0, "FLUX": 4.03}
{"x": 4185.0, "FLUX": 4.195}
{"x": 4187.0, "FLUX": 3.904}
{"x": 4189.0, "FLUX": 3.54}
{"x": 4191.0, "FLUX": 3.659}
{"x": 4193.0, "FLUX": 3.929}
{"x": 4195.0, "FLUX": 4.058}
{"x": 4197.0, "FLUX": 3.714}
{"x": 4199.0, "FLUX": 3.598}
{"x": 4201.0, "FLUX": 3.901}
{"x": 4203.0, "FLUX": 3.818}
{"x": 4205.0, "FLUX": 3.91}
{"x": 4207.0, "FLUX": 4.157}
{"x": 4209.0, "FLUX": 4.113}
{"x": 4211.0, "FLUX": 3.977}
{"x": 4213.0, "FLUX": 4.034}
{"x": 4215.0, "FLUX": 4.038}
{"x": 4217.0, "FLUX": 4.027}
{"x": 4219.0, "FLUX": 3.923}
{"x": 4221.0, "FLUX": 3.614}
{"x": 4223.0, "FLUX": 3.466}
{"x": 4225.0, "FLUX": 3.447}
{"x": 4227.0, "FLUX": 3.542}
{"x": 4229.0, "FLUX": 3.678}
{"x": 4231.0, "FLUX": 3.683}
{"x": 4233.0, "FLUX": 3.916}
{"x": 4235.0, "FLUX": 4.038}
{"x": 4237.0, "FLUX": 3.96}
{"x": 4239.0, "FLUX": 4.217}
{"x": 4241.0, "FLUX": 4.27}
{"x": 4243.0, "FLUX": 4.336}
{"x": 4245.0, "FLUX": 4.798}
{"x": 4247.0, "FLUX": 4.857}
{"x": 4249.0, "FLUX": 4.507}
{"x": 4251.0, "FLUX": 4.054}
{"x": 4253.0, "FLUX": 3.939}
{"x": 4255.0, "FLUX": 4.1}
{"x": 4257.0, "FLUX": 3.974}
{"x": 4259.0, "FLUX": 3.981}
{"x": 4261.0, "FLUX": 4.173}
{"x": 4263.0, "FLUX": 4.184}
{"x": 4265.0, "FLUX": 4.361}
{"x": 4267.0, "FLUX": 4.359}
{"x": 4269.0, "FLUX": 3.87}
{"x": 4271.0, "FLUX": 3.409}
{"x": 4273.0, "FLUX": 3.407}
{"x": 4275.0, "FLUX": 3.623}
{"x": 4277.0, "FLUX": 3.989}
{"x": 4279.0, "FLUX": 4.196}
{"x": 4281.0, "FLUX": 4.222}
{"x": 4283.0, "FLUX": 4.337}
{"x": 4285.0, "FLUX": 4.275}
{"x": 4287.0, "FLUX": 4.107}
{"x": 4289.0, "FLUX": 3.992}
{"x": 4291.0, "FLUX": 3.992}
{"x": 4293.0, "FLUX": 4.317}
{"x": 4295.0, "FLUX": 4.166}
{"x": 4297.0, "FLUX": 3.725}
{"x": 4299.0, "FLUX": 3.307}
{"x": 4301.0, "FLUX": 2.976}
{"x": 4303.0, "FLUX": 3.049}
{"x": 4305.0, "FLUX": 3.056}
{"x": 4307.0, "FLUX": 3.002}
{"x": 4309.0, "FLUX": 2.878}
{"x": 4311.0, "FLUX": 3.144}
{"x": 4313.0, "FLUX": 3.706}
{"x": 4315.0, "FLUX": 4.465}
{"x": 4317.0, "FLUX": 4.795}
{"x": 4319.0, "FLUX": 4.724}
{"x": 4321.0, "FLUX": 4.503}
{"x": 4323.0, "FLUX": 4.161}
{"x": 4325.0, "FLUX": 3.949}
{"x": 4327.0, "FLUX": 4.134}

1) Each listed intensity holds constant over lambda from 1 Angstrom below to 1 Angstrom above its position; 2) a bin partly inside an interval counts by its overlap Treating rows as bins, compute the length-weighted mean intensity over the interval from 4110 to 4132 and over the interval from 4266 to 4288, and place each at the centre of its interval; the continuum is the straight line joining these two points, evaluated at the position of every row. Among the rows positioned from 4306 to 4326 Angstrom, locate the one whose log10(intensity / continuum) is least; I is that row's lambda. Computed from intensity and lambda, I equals 4309.0 Angstrom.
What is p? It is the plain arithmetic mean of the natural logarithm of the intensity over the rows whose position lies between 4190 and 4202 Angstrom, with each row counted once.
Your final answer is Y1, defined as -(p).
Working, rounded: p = 1.34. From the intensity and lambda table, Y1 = -1.34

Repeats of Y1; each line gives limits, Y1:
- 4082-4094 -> -1.45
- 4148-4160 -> -1.39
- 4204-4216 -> -1.40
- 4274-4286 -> -1.41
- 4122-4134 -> -1.34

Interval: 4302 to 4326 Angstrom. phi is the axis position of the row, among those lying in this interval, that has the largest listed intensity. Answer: 4317.0 Angstrom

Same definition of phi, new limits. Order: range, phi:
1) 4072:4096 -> 4085.0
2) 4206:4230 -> 4207.0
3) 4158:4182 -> 4163.0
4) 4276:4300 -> 4283.0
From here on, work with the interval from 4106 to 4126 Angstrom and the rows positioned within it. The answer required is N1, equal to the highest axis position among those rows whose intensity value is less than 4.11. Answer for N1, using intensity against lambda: 4125.0 Angstrom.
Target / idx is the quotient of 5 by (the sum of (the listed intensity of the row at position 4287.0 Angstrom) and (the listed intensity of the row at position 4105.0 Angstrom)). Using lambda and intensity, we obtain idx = 0.66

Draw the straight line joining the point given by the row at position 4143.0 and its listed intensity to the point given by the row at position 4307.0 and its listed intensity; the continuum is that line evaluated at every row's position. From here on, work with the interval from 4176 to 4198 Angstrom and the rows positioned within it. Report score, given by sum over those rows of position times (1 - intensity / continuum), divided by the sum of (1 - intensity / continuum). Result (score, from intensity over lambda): 4188.6 Angstrom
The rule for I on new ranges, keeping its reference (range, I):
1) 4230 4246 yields 4231.0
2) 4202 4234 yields 4225.0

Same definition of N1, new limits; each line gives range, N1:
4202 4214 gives 4213.0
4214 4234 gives 4233.0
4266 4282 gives 4277.0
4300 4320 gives 4313.0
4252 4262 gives 4259.0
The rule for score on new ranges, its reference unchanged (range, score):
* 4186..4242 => 4219.6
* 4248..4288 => 4268.8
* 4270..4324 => 4300.0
